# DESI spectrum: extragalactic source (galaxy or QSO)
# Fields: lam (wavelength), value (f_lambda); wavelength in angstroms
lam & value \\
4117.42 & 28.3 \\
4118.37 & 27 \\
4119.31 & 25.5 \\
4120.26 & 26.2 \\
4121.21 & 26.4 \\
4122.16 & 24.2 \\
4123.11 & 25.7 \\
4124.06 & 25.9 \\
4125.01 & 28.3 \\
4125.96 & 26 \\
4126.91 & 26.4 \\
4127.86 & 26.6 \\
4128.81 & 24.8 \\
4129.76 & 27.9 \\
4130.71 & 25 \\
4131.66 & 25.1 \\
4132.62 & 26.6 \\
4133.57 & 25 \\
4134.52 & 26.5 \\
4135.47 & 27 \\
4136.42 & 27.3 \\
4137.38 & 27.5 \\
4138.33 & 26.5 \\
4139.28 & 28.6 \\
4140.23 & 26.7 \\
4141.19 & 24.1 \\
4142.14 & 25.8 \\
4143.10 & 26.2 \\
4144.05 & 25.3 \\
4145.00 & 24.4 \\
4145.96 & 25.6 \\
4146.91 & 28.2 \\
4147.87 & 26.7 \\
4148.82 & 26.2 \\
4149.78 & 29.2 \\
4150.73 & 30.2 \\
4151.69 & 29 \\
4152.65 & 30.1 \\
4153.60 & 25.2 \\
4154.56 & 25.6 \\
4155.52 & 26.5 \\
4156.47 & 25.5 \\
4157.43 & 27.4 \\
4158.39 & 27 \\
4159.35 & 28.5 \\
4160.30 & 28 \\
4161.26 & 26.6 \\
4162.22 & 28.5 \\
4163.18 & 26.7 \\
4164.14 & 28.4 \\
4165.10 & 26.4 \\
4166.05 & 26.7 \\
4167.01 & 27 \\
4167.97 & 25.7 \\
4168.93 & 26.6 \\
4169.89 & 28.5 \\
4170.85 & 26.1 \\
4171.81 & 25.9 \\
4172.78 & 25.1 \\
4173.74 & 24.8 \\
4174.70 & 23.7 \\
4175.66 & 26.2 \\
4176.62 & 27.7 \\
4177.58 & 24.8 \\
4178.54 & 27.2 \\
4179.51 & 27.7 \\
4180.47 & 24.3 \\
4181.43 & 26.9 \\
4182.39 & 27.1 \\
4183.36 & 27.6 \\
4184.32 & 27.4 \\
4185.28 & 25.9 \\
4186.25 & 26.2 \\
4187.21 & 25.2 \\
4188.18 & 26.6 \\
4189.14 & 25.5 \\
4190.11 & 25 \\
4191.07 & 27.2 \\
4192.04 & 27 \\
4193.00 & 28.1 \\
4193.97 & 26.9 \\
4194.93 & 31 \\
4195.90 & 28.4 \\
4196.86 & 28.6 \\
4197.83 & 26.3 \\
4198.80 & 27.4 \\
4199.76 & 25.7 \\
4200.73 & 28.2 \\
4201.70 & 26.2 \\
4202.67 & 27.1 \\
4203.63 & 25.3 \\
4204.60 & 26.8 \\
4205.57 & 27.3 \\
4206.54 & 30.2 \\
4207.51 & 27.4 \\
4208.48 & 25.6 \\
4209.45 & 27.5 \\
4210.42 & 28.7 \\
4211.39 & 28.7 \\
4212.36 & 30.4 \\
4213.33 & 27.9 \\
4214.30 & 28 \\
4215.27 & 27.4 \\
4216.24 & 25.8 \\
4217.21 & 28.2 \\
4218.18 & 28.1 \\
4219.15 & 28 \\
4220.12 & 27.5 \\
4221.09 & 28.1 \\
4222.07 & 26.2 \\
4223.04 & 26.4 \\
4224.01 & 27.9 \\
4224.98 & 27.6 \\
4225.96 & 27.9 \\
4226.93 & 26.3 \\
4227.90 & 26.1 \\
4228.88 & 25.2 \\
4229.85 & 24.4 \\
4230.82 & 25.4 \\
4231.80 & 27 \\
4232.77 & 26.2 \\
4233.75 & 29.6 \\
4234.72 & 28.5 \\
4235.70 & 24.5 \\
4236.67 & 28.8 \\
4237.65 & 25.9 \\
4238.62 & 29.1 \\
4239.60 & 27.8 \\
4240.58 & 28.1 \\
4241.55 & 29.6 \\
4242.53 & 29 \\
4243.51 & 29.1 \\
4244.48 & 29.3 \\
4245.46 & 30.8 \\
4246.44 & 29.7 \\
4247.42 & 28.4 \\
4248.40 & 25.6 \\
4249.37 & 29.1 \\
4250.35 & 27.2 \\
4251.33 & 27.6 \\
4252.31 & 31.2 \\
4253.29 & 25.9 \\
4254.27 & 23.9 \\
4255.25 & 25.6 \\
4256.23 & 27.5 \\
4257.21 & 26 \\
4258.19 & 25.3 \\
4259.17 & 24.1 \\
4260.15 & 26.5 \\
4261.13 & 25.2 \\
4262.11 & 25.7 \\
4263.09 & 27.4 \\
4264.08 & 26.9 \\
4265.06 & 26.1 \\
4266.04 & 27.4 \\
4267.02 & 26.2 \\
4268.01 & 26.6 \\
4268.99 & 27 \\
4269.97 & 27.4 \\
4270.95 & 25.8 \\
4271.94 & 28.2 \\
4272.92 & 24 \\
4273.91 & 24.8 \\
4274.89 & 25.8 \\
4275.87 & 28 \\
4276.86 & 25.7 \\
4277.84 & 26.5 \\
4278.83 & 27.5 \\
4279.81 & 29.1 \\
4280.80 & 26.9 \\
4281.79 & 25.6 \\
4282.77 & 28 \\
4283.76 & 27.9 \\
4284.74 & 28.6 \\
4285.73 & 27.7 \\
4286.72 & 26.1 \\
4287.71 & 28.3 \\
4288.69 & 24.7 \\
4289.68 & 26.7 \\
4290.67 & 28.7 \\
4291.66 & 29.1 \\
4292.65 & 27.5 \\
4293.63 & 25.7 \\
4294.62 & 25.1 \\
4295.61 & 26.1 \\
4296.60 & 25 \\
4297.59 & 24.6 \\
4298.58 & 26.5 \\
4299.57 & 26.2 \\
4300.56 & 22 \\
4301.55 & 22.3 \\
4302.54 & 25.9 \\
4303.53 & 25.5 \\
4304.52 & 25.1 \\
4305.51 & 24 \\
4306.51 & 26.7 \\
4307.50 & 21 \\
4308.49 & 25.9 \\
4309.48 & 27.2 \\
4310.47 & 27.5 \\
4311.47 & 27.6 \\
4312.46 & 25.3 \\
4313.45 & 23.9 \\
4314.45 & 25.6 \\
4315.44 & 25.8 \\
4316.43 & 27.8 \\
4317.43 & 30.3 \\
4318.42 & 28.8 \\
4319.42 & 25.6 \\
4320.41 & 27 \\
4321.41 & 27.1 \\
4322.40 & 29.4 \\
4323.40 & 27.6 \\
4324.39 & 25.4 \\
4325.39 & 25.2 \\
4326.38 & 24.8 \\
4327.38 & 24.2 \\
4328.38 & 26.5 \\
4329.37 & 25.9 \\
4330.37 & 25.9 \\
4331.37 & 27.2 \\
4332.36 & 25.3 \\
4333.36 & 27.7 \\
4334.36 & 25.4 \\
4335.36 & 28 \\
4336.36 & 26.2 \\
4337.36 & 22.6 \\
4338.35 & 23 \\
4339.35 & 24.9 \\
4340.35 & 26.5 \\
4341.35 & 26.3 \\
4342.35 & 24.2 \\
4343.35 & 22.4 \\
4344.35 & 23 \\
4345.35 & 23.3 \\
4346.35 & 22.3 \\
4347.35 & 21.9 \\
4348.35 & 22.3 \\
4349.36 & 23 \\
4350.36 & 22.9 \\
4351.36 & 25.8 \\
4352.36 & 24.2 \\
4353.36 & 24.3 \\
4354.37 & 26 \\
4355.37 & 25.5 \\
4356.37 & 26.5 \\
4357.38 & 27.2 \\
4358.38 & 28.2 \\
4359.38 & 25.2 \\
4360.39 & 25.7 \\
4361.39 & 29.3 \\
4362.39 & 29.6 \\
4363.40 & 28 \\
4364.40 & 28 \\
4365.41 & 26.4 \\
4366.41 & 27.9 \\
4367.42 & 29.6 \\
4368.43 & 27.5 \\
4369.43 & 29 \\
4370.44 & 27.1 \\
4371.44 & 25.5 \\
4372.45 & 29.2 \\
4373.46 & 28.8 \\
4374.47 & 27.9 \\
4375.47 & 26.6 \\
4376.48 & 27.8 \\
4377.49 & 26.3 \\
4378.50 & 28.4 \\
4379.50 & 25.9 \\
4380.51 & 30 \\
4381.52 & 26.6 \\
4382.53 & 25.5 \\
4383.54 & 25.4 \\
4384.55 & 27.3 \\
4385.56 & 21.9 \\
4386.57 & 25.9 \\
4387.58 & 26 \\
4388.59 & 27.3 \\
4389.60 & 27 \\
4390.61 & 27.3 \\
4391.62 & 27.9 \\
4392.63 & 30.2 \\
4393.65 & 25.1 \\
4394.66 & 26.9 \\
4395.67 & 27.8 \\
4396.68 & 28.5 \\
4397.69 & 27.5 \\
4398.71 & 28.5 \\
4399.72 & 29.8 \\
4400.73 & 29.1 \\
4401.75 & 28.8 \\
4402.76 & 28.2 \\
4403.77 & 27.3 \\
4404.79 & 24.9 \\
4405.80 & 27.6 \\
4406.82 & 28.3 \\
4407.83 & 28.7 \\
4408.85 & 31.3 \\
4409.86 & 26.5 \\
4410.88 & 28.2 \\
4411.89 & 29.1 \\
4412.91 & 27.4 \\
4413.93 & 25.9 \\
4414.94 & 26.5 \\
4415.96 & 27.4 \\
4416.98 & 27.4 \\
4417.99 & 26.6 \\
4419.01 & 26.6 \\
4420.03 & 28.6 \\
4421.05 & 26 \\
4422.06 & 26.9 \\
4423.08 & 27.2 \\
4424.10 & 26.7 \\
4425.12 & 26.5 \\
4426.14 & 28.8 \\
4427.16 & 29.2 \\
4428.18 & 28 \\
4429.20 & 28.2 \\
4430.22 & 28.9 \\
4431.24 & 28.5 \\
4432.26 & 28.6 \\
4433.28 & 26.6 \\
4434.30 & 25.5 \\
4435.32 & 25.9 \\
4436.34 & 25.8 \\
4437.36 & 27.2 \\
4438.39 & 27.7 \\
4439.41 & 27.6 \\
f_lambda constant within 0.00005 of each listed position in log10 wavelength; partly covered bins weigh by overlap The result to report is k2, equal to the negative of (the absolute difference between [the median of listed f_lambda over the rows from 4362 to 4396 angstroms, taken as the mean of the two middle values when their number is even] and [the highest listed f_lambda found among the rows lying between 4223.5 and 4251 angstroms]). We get -3.5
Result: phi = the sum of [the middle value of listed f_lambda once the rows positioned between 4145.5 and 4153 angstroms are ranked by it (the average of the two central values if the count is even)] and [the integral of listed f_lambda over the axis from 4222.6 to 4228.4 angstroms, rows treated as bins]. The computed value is 185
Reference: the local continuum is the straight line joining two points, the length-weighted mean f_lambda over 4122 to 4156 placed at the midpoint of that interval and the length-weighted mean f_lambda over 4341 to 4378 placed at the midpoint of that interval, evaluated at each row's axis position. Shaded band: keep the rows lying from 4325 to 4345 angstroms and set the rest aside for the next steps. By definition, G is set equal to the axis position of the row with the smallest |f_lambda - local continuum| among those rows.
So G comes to 4336.36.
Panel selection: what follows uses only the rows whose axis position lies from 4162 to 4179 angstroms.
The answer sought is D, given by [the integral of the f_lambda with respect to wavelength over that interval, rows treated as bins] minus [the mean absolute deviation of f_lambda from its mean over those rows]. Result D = 448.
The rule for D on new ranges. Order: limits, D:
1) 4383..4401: 488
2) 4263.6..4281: 463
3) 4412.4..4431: 509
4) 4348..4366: 467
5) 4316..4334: 480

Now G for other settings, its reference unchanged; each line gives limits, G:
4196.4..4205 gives 4197.83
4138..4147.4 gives 4138.33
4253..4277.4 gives 4267.02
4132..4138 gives 4132.62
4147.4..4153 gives 4147.87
